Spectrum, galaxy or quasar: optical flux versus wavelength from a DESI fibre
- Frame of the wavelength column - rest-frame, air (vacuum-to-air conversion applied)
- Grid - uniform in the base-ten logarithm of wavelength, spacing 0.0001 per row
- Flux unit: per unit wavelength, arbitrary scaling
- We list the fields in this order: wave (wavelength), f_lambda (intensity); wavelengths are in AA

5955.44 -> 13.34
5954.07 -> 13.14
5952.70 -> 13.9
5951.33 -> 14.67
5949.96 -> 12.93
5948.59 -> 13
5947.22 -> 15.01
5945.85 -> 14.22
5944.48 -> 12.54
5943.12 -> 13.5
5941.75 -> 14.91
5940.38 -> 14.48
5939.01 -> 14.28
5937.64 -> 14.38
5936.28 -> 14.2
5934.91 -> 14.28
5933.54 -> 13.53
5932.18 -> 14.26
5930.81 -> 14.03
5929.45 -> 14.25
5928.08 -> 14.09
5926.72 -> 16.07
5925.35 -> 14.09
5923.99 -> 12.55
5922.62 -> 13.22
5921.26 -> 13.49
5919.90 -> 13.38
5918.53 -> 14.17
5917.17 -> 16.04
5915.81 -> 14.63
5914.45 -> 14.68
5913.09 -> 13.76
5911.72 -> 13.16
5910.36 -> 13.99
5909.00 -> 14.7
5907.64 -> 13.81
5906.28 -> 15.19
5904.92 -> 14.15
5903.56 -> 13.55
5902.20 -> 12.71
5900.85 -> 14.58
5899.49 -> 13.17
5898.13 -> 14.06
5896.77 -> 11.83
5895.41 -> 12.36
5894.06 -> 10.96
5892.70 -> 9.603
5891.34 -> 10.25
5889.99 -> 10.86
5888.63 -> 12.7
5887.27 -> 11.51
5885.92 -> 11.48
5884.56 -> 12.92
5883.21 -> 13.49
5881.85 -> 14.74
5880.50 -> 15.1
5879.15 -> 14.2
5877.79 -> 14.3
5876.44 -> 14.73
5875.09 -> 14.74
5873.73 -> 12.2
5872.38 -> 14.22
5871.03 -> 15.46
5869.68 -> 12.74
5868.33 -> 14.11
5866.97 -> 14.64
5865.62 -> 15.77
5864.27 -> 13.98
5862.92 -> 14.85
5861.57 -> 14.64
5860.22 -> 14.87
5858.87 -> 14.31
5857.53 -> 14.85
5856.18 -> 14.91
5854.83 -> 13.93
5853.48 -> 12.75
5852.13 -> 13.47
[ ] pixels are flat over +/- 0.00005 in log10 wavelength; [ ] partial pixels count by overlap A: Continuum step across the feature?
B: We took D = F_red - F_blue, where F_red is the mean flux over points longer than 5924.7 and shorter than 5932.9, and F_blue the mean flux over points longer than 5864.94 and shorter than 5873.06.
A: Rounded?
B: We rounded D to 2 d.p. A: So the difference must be -0.02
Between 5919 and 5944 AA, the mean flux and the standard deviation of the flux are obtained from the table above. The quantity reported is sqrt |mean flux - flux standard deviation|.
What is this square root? 3.65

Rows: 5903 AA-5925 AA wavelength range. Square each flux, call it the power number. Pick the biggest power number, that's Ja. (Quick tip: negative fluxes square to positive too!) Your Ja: 257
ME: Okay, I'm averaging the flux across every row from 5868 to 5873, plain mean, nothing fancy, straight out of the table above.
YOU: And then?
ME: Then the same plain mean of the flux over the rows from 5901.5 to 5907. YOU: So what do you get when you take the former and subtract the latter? 0.2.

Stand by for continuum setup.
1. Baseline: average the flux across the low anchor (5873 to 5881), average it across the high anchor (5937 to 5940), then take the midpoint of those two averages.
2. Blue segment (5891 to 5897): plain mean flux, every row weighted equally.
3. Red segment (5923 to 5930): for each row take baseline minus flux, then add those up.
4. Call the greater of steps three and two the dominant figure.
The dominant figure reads 11.0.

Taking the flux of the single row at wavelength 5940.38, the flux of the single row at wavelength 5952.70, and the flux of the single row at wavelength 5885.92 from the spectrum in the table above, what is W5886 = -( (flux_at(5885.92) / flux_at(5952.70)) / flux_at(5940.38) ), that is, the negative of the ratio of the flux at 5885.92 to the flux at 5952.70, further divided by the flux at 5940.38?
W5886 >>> -0.0570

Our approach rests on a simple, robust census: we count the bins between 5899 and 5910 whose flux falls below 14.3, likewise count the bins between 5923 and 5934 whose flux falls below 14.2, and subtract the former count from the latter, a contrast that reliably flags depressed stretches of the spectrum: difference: 0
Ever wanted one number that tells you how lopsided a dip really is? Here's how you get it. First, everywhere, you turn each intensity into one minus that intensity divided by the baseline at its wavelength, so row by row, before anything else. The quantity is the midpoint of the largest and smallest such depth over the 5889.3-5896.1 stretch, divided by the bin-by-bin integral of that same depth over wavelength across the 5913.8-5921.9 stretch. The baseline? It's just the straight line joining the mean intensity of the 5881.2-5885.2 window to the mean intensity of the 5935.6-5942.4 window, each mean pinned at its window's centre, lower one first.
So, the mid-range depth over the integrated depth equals -1.6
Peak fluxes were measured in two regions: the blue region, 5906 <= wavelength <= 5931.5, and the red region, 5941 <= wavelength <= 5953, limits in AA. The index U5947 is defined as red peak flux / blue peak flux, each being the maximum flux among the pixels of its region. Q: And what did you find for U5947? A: 0.93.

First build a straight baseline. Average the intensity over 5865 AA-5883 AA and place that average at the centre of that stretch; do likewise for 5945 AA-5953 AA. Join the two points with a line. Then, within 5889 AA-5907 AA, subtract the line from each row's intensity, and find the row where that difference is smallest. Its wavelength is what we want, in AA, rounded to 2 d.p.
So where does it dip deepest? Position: 5892.70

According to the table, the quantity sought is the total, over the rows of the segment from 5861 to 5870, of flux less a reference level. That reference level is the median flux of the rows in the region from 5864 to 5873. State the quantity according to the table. 1.2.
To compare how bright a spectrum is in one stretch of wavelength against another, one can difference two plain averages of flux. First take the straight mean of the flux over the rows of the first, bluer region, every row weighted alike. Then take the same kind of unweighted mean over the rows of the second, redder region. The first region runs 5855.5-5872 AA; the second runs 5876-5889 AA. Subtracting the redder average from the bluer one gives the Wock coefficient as 1.1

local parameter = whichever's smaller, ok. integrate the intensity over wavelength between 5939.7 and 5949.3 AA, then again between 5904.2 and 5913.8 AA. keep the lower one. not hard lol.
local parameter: 134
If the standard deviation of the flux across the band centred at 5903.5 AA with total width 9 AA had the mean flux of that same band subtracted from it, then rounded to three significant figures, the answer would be -13.1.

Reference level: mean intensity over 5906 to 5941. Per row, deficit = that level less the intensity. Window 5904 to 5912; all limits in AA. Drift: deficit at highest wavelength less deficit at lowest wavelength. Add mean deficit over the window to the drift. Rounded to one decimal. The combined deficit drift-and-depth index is 1.0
